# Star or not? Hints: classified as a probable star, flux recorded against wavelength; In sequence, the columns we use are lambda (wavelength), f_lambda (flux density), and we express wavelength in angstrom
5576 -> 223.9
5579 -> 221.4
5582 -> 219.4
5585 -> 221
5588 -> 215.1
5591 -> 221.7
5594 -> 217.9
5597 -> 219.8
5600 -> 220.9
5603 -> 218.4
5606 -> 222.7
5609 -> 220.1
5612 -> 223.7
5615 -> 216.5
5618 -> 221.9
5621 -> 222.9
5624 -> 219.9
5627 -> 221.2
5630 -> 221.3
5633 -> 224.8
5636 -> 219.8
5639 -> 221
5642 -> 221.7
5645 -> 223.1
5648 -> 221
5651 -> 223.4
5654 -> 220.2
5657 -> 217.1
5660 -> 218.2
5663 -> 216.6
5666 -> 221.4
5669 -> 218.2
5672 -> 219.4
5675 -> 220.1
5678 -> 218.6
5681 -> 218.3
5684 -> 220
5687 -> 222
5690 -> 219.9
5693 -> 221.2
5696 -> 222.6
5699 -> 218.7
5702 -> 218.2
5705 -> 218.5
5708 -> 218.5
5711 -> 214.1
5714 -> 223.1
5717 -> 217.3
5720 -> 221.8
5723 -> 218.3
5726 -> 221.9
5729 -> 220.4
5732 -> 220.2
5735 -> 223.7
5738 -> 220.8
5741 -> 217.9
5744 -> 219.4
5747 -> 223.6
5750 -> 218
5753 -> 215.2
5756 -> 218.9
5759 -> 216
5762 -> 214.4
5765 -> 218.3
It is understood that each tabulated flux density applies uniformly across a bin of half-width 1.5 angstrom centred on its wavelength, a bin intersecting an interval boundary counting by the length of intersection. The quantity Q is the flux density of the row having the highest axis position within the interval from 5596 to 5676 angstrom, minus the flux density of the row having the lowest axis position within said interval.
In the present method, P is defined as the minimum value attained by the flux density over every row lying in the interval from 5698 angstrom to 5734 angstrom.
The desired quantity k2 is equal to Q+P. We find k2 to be 214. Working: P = 214.1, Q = 0.3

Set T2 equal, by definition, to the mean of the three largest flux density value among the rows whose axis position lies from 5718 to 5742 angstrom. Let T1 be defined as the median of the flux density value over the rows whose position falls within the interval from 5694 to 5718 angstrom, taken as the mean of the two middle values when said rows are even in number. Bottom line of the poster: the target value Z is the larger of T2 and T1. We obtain 222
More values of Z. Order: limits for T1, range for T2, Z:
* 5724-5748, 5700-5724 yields 221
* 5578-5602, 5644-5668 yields 223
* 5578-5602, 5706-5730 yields 222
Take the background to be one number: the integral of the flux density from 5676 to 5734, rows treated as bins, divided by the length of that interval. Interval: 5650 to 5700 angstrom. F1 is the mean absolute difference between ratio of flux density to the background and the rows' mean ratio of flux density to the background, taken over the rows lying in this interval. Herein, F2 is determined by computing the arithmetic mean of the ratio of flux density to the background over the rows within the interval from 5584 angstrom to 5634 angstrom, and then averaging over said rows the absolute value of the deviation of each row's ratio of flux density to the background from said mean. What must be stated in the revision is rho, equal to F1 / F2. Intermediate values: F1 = 0.0069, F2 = 0.0087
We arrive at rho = 0.79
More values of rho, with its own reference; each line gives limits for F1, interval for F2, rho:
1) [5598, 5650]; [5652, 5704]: 1.04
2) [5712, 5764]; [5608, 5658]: 1.45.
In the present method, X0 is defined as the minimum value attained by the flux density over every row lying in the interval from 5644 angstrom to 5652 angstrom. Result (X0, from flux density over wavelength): 221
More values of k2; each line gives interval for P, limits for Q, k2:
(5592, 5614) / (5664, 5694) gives 218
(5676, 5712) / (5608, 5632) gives 215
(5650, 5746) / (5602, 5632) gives 217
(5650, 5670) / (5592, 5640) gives 220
